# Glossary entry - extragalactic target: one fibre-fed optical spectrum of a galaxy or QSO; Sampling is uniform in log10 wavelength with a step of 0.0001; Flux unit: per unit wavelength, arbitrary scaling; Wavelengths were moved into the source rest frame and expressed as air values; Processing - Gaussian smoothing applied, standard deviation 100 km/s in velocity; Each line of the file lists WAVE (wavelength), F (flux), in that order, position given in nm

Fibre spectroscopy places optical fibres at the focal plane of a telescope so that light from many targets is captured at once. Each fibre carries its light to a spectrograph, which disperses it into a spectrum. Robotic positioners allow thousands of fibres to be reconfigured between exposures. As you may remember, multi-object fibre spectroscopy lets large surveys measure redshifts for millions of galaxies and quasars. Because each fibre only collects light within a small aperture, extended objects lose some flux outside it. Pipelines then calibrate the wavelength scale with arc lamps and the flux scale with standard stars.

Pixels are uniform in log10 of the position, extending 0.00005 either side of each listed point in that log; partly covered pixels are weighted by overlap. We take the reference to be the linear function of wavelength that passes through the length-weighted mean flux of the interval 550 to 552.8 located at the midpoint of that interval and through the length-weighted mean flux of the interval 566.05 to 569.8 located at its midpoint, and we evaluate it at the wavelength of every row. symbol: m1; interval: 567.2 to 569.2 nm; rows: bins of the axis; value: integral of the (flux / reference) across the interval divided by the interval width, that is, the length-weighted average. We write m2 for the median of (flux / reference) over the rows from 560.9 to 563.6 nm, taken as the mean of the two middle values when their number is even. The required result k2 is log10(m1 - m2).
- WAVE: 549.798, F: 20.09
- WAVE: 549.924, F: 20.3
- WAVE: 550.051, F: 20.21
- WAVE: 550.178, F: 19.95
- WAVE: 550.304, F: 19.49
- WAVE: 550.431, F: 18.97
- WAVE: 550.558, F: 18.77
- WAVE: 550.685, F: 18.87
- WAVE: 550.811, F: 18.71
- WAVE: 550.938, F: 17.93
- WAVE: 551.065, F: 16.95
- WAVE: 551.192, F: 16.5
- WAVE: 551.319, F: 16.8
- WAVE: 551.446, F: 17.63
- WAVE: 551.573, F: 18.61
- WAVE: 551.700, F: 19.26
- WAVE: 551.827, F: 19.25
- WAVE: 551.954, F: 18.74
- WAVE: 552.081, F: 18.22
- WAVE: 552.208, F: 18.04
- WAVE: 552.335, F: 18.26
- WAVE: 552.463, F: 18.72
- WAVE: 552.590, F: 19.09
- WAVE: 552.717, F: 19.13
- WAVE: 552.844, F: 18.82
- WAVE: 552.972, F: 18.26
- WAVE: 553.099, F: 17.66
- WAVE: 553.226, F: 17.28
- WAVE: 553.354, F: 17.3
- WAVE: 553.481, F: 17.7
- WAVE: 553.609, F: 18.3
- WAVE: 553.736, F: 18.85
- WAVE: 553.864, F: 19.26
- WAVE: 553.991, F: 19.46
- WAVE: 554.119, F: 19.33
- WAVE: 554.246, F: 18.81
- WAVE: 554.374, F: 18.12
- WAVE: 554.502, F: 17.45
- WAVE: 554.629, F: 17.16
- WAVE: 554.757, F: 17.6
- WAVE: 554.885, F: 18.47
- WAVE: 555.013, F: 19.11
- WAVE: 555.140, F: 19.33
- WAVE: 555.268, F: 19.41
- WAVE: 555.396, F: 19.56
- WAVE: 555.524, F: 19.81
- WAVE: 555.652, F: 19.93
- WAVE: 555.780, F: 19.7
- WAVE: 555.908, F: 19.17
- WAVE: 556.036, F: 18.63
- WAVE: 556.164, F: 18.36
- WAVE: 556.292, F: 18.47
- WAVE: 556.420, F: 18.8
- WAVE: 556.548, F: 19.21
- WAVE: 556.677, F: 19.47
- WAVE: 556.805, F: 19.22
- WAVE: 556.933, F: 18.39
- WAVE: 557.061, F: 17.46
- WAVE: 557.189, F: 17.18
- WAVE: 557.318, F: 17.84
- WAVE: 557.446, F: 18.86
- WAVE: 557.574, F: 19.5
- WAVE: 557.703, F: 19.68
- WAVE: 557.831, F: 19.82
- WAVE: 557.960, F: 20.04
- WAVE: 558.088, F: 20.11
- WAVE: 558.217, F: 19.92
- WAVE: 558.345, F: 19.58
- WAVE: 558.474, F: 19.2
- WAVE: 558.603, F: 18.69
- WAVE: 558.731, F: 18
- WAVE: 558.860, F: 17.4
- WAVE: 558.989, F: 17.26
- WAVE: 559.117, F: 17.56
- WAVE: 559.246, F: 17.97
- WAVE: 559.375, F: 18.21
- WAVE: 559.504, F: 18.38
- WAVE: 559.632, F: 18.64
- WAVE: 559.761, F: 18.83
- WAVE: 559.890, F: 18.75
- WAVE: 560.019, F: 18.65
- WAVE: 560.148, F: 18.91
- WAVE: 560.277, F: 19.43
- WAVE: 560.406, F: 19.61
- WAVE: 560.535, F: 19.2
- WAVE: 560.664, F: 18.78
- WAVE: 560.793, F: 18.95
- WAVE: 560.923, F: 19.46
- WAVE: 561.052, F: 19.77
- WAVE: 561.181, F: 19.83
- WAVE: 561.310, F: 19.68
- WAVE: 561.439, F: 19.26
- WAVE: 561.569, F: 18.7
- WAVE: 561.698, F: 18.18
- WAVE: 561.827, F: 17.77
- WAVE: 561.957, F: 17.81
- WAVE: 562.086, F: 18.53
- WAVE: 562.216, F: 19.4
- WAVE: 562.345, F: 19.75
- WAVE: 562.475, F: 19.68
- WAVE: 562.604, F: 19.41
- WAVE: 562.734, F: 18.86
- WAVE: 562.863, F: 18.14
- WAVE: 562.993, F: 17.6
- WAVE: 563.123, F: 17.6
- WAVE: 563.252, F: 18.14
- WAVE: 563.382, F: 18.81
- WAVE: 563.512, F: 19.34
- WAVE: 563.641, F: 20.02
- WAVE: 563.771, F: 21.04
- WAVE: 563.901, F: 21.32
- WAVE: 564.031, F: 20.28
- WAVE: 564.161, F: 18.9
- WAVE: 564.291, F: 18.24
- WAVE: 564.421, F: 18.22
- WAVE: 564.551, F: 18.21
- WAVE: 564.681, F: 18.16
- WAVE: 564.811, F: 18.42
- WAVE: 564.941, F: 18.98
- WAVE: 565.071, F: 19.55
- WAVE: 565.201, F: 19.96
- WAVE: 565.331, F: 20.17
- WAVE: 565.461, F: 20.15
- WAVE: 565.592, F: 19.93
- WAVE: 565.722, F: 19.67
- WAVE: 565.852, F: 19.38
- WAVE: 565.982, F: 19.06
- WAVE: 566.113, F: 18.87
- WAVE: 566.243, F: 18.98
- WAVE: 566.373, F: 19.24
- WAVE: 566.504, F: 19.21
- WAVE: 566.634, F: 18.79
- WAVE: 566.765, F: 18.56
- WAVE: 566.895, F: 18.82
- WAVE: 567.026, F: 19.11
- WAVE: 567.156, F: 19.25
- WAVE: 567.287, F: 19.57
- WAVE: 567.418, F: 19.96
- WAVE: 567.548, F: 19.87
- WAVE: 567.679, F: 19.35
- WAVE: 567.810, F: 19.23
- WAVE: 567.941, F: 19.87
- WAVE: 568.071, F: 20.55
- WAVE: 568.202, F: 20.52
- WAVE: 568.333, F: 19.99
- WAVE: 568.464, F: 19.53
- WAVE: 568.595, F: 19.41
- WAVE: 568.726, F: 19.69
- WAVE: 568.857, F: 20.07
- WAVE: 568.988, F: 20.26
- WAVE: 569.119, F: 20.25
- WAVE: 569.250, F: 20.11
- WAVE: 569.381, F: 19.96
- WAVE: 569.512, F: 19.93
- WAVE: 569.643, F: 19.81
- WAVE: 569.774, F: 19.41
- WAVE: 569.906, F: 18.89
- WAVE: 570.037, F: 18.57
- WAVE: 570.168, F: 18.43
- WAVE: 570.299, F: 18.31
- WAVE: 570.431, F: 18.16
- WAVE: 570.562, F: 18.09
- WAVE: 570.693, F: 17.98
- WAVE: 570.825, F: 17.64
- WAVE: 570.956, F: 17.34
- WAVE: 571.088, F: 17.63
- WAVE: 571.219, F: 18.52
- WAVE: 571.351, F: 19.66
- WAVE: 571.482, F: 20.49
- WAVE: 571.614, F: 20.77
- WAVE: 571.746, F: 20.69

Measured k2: -1.47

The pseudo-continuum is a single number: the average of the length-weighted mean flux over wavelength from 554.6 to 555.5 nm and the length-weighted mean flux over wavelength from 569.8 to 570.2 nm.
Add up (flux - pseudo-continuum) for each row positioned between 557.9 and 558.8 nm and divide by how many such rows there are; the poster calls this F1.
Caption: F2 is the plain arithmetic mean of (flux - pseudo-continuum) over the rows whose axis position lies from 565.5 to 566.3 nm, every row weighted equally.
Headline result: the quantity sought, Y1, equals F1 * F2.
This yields 0.36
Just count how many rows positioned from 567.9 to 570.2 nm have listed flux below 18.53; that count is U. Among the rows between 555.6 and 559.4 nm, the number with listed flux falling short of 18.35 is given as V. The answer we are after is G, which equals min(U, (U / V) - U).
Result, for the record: -0.9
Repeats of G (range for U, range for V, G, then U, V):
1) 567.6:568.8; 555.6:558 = 0.0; 0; 3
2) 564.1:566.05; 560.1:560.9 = 5.0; 5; 0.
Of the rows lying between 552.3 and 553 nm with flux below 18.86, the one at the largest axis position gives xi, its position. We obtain 552.972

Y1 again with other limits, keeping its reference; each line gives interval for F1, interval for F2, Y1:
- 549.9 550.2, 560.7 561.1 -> 0.93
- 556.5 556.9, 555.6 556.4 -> 0.17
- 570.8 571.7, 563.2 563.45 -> -0.03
